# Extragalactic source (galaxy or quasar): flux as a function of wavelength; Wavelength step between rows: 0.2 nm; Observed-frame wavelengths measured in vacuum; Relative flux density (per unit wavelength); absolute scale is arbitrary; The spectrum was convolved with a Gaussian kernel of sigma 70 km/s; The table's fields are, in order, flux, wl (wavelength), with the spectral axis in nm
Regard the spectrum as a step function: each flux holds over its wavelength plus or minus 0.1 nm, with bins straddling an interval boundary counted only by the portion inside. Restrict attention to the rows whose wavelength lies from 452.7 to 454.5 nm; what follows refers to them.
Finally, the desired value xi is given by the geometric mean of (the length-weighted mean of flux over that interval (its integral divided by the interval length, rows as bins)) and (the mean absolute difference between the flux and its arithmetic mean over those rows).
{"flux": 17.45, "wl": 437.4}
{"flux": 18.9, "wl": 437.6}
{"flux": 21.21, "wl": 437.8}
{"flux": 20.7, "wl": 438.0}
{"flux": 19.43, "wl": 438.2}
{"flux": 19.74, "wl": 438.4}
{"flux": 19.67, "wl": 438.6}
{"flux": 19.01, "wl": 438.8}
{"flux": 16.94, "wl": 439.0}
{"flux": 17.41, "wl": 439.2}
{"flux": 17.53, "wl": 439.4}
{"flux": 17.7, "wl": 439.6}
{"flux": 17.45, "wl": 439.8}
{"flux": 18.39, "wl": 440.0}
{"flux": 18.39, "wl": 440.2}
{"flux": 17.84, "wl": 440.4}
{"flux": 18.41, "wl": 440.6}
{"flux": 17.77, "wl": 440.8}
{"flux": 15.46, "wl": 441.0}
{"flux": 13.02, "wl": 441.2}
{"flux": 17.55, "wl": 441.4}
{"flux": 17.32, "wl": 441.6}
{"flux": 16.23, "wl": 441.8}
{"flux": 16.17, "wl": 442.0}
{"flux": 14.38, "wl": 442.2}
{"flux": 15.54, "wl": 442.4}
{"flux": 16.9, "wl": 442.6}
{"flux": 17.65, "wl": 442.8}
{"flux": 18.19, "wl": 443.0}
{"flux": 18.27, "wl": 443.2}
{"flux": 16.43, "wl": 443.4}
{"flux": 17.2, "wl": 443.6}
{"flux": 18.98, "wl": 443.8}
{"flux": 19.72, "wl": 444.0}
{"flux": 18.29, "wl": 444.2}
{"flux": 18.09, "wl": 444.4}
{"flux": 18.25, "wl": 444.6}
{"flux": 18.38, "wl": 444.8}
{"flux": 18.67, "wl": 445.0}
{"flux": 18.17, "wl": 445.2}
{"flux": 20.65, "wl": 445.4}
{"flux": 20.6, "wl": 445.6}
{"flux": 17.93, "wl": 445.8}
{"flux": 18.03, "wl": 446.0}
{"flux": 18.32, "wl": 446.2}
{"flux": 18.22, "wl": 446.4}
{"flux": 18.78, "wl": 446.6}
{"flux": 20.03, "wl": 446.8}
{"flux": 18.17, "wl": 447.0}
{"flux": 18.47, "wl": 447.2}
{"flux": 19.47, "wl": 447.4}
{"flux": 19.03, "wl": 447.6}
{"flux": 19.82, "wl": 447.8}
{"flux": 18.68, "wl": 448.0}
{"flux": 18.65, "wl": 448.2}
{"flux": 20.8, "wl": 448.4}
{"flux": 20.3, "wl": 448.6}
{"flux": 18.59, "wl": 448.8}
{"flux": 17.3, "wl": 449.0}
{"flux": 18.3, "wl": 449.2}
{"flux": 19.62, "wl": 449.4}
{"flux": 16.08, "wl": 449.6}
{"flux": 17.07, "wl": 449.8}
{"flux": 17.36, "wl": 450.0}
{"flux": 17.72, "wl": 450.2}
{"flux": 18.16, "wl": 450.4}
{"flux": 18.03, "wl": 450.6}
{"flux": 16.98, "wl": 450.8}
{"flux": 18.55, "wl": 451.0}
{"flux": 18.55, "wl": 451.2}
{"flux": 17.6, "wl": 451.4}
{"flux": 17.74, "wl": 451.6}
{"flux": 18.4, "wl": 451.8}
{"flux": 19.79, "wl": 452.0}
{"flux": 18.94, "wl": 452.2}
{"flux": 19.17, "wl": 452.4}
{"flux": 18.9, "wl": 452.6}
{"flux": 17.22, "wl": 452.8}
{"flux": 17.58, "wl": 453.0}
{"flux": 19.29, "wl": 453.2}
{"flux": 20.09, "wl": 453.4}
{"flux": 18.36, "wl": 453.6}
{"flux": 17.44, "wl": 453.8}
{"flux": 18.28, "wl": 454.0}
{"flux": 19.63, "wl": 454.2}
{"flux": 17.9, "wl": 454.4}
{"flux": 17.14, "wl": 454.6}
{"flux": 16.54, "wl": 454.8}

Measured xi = 3.9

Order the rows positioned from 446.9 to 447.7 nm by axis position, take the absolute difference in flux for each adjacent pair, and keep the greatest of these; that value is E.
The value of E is 1.00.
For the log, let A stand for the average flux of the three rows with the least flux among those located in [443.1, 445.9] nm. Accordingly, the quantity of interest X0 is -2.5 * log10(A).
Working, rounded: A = 17.2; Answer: -3.09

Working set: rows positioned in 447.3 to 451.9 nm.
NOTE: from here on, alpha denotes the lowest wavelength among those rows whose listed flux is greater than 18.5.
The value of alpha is 447.4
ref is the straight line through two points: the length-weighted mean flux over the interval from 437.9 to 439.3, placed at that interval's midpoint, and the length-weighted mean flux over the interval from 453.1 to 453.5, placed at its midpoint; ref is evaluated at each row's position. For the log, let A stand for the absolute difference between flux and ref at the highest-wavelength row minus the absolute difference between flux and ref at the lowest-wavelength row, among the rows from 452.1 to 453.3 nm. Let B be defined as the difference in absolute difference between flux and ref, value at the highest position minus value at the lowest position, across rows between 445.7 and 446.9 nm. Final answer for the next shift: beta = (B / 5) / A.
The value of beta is 0.50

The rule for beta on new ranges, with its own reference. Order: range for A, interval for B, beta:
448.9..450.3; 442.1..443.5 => 1.10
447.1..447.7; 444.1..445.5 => -0.14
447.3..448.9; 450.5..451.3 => -0.12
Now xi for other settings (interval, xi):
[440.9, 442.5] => 4.2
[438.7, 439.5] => 3.4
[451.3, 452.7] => 3.4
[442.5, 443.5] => 3.4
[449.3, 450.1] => 4.3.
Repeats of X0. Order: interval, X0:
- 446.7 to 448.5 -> -3.16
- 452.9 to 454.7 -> -3.10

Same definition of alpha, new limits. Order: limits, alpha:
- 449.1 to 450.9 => 449.4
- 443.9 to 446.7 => 444.0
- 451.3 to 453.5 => 452.0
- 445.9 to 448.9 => 446.6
